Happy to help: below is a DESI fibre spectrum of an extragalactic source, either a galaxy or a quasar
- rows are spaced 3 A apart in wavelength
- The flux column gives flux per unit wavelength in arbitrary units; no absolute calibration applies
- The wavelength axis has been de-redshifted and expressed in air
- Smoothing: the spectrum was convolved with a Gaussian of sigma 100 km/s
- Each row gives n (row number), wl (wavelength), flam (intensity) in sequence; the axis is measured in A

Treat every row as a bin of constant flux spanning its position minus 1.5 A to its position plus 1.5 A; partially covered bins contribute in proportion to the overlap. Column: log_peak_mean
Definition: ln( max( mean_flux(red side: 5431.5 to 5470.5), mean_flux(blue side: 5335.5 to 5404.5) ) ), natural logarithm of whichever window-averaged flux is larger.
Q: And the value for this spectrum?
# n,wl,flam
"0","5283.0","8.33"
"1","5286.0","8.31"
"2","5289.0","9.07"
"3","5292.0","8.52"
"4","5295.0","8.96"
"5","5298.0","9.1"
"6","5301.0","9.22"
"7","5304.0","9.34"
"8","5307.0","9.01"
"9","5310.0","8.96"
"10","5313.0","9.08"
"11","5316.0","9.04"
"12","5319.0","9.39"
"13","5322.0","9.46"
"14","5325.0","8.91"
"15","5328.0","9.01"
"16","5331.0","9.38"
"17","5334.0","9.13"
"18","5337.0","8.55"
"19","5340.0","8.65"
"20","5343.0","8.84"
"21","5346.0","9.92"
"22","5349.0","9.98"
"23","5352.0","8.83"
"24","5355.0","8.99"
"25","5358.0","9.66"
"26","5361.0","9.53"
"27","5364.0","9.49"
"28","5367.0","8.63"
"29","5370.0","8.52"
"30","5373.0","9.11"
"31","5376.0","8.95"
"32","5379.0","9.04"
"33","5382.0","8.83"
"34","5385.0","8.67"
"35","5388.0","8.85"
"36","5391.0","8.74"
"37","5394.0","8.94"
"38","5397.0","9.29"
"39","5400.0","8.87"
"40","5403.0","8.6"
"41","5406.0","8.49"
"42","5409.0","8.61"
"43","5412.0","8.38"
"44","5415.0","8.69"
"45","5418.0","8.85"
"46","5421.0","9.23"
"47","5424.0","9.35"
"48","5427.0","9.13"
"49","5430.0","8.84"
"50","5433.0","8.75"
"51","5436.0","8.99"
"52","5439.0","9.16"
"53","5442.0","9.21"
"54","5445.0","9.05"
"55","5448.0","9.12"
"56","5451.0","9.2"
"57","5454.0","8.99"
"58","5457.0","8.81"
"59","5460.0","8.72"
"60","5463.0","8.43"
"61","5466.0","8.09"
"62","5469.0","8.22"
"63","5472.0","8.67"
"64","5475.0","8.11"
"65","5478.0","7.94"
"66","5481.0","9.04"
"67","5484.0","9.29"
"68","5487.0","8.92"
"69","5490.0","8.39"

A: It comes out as 2.20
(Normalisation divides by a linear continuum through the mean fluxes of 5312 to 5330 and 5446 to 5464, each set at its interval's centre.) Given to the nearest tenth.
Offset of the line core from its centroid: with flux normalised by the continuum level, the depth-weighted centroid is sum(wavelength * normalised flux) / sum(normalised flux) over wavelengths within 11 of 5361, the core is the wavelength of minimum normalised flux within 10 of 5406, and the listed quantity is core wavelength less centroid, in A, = 51.1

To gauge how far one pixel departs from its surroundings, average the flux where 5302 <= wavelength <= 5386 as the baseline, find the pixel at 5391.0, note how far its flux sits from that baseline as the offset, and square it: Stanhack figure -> 0.13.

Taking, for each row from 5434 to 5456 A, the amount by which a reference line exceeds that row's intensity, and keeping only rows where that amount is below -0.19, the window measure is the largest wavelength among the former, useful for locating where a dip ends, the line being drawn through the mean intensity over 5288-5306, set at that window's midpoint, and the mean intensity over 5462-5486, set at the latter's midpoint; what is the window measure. 5454.0 A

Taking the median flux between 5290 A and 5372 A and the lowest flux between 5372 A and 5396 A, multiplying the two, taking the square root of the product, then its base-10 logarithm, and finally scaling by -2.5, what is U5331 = -2.37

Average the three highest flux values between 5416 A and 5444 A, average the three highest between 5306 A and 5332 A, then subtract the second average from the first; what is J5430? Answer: -0.1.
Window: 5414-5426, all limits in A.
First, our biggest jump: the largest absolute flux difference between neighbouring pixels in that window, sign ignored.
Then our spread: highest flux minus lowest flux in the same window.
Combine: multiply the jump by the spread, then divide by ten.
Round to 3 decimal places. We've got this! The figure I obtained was 0.025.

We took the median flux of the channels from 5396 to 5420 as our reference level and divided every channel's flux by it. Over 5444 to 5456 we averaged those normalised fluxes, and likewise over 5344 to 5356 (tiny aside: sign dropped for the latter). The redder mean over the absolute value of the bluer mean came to 0.96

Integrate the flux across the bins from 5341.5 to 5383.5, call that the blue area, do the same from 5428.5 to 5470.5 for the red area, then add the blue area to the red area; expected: 756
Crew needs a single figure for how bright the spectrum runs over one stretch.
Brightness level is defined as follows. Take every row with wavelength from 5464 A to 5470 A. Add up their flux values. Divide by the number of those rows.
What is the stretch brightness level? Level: 8.2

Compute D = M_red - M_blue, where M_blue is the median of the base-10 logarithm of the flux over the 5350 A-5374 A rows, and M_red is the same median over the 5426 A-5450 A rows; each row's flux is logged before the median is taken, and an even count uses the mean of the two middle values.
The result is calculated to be 0.0017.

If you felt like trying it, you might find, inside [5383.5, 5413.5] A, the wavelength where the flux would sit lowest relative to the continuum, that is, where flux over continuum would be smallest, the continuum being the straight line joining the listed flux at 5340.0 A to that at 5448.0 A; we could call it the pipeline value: 5412.0 A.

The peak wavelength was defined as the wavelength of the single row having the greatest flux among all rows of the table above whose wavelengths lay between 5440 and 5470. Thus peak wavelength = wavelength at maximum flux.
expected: 5442.0 A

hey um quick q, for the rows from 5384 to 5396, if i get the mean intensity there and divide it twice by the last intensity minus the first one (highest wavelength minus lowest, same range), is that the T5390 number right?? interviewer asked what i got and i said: 121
